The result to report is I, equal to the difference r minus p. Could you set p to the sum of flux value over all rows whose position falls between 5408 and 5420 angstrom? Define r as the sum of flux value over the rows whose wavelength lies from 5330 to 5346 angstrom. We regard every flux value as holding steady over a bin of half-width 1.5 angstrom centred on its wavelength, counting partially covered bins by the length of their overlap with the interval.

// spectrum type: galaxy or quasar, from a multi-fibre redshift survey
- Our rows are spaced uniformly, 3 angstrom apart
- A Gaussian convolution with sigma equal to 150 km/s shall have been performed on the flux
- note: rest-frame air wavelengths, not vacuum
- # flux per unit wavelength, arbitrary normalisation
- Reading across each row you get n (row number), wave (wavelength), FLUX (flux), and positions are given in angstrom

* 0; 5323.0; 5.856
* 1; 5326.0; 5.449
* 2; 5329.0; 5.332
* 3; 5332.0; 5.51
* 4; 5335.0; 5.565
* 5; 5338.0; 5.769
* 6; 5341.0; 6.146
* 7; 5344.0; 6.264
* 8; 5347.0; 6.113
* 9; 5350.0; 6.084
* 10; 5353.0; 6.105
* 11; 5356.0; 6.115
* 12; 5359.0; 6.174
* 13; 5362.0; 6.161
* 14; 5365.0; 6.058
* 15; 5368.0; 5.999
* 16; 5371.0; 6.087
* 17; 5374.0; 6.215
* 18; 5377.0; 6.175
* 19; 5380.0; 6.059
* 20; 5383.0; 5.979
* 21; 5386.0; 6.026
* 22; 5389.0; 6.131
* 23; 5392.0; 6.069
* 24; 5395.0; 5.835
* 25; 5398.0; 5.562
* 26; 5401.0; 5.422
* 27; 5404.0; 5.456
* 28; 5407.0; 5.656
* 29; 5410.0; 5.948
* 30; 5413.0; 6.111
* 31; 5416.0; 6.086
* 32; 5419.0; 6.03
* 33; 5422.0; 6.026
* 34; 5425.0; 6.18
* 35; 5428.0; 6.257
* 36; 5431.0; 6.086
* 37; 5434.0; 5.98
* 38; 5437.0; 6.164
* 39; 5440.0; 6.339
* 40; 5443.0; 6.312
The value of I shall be 5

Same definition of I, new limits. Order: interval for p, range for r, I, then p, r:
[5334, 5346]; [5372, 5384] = 1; 23.7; 24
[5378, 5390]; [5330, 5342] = -1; 24.2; 23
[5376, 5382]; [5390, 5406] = 16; 12.2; 28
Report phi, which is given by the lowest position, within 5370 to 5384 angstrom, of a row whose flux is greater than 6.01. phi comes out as 5371.0 angstrom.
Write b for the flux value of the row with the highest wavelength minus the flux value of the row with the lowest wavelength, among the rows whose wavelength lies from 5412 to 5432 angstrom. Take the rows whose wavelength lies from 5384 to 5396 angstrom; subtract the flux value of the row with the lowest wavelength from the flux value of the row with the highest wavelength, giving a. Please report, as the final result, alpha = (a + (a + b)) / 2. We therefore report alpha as -0.20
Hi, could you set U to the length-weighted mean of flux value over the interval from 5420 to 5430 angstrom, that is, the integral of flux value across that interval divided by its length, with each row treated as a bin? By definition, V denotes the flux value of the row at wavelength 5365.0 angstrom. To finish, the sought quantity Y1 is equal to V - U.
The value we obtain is -0.09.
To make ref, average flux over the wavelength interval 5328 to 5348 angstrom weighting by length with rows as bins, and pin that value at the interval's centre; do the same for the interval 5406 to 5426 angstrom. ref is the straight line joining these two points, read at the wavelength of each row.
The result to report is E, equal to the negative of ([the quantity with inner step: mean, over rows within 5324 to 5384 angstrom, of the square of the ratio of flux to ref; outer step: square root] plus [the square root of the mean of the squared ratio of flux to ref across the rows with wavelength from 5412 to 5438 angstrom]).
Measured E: -2.03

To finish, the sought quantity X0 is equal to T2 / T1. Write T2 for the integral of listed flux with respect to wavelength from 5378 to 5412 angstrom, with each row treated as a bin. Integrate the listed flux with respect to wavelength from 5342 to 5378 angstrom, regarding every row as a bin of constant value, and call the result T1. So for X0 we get 0.9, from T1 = 221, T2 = 199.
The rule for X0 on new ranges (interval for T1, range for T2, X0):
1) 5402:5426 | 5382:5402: 0.8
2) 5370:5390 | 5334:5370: 1.8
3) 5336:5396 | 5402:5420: 0.3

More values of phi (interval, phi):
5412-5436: 5413.0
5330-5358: 5341.0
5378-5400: 5380.0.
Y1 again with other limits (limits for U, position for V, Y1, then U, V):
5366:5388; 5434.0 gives -0.10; 6.078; 5.98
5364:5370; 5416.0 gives 0.06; 6.031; 6.086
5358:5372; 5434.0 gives -0.11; 6.093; 5.98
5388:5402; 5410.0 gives 0.14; 5.806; 5.948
